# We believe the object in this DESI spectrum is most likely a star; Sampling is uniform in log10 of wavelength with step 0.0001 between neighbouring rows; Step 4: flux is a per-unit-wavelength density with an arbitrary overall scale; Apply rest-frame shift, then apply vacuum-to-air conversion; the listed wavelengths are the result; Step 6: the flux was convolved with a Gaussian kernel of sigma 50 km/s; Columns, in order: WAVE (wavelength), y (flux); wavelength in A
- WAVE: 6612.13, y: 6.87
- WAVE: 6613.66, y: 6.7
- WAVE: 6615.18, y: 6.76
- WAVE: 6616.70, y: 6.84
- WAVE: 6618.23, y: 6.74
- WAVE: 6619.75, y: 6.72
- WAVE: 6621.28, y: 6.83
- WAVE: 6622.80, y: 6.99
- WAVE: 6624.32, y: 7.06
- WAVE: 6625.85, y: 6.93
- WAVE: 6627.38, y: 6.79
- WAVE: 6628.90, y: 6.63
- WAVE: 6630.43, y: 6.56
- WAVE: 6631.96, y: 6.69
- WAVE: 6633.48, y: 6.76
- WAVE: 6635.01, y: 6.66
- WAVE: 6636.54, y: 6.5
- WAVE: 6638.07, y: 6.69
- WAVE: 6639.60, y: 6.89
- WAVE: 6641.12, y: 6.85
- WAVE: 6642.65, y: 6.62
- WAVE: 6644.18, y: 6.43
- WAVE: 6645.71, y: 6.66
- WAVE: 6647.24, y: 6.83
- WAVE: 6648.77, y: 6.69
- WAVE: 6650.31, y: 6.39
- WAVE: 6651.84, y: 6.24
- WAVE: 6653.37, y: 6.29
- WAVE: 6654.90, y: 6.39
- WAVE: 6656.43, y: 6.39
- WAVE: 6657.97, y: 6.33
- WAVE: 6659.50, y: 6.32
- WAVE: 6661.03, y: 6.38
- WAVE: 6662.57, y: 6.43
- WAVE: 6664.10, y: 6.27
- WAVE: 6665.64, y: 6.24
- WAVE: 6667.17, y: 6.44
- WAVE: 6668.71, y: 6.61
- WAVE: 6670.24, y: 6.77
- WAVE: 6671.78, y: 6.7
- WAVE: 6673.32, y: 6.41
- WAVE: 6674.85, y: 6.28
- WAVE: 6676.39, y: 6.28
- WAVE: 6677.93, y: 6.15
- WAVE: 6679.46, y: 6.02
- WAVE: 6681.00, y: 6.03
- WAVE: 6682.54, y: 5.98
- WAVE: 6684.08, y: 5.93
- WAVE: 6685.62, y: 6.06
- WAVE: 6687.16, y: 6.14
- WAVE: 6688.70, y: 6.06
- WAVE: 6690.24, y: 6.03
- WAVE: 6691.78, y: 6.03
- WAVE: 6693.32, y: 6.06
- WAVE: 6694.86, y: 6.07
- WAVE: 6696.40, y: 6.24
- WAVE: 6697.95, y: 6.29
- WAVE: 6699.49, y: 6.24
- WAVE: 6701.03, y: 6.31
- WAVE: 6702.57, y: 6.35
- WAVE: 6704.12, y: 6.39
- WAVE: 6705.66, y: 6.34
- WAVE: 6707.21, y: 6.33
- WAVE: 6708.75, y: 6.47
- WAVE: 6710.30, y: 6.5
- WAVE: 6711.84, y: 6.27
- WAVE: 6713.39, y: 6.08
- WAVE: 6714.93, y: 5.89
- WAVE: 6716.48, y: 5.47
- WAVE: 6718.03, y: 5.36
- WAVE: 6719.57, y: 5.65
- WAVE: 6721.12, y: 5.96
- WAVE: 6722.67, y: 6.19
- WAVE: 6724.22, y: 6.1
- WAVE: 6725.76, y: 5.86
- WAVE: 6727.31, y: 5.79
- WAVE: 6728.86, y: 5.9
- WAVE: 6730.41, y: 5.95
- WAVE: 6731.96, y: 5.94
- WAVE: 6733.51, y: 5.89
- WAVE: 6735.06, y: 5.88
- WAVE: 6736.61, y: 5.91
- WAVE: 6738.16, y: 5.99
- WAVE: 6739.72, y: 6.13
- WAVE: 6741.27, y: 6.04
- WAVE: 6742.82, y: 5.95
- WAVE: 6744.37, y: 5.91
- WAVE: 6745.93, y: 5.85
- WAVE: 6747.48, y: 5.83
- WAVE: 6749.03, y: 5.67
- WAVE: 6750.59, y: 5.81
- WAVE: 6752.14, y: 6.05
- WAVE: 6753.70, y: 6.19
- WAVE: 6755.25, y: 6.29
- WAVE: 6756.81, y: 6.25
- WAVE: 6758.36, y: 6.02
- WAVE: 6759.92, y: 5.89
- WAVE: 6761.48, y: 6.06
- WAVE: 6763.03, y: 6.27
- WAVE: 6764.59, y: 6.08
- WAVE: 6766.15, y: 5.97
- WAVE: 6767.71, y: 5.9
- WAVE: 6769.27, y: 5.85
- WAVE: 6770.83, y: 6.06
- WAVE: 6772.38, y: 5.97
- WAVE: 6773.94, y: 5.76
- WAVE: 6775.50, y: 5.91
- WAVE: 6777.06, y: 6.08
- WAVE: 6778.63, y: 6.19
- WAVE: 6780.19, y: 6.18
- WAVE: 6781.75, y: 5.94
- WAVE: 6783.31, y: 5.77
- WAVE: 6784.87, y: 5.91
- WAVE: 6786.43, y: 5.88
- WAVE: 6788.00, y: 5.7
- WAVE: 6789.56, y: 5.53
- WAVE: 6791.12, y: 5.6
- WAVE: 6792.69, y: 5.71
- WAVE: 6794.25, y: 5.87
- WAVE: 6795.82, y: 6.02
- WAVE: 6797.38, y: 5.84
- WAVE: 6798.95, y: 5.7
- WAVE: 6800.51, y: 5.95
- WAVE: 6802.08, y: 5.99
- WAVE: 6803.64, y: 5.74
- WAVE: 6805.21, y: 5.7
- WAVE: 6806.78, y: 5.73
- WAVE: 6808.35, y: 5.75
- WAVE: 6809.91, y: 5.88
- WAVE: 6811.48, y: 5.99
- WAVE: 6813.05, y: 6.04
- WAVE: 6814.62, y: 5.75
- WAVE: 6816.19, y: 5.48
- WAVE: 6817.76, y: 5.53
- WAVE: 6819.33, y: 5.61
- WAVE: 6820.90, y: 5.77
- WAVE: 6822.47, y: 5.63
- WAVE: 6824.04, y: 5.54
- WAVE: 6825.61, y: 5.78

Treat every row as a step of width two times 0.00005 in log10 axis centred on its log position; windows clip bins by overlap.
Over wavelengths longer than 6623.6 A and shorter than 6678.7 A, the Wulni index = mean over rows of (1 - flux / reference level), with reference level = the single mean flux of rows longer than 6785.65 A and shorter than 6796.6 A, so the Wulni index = -0.136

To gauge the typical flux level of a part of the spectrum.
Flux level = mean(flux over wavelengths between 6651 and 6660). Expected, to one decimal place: 6.3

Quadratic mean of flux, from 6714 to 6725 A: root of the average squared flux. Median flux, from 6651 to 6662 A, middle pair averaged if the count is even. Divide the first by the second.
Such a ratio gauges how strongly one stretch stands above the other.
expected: 0.92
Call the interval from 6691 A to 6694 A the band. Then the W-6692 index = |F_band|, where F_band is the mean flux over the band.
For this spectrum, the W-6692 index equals 6.0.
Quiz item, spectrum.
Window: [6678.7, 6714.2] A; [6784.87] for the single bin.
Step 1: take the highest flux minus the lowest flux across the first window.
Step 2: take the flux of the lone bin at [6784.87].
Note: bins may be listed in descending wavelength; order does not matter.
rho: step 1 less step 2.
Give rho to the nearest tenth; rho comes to -5.3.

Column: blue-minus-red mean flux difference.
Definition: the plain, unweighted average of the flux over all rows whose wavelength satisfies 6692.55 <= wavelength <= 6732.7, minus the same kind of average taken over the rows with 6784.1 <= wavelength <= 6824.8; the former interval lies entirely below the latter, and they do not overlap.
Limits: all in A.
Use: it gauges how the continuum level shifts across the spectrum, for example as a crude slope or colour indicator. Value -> 0.31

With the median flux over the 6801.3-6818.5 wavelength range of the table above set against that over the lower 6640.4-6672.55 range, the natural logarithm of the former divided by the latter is -0.11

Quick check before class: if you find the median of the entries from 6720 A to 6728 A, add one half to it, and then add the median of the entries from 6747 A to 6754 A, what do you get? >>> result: 12.3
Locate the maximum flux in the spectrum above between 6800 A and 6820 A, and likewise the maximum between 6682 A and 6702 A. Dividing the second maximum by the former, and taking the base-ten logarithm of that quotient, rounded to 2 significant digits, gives 0.019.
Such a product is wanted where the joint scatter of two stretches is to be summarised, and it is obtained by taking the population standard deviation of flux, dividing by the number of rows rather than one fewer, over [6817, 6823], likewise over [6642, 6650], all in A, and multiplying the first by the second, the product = 0.0112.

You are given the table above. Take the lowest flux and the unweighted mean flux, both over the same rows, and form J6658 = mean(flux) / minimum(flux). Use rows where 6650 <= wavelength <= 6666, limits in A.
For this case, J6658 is 1.02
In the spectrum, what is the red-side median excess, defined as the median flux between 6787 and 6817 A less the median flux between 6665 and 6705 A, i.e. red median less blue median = -0.49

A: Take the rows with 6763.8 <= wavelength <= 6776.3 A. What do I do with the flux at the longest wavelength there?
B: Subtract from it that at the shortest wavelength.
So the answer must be -0.17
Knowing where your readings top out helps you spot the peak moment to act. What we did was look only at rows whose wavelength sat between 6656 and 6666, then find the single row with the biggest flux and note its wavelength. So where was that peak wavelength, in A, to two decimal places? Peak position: 6662.57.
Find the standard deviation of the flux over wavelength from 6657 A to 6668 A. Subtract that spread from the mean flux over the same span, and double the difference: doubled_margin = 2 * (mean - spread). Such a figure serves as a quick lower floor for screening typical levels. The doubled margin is 12.5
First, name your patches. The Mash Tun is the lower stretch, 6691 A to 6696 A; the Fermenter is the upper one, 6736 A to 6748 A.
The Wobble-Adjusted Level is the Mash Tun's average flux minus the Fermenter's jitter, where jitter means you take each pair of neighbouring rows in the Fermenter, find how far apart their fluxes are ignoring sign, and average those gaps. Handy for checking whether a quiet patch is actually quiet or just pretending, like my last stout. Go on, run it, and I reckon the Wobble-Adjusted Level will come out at 6.0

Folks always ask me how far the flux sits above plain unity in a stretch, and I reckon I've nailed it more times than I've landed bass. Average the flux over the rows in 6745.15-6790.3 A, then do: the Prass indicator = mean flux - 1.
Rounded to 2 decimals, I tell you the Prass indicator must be 4.96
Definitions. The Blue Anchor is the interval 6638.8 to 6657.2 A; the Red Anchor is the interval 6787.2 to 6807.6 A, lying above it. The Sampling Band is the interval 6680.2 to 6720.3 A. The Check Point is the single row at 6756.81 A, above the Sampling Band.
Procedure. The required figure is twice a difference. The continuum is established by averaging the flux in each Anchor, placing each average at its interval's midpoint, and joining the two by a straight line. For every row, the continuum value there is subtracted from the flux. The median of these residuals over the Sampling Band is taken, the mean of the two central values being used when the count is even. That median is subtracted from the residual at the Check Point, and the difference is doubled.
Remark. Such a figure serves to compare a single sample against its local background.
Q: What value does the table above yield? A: 1.0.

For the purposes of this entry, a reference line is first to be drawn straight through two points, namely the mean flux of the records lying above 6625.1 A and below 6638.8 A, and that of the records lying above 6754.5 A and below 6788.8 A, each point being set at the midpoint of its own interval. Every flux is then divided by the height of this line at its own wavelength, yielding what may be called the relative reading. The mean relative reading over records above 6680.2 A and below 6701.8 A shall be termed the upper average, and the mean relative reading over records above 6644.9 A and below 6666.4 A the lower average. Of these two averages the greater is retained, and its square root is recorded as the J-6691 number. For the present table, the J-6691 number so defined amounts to 0.988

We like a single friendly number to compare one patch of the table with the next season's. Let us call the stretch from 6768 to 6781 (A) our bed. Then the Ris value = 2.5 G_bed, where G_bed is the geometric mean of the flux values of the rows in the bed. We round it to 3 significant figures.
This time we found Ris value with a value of 15.0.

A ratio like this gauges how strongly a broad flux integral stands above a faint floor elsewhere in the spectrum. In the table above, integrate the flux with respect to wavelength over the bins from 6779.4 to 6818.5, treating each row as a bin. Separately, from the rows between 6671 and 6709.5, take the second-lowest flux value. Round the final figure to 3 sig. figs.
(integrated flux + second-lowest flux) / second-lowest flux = 39.0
